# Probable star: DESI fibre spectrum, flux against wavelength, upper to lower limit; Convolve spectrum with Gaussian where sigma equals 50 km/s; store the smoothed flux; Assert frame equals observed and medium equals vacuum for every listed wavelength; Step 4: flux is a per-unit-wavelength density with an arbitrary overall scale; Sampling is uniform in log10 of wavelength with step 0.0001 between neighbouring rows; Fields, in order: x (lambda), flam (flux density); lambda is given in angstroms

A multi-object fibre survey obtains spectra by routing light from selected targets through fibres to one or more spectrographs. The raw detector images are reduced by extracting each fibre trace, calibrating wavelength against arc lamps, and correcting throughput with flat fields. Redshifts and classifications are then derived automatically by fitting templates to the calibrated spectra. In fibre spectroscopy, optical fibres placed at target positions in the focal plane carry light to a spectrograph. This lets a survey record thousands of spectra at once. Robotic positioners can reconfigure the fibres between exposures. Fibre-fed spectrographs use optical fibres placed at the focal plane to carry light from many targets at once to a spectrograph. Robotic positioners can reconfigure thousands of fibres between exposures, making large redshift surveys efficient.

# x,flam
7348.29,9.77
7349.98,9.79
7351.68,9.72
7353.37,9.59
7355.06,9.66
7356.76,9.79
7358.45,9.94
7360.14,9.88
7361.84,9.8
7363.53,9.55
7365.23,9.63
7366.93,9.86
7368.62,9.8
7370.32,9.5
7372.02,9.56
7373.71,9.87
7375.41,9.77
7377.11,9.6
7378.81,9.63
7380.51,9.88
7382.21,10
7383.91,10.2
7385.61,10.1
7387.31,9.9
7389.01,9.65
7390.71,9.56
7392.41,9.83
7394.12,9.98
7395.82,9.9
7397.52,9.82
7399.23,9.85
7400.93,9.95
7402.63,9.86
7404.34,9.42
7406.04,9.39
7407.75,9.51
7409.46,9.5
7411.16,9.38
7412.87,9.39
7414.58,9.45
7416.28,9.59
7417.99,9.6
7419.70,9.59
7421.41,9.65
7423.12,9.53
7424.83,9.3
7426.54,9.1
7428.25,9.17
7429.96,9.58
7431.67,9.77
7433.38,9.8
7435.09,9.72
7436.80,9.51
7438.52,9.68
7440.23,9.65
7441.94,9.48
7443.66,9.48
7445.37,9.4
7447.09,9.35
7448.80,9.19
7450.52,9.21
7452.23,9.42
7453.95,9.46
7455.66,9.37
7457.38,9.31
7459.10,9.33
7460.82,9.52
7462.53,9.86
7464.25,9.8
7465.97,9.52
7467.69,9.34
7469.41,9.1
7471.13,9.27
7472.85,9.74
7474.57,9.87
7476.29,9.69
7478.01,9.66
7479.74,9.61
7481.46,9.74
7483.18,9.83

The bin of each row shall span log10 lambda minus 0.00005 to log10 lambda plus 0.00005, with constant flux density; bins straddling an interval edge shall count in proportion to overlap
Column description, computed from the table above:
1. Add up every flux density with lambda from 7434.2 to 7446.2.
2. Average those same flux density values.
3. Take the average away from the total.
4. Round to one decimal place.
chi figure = 57.4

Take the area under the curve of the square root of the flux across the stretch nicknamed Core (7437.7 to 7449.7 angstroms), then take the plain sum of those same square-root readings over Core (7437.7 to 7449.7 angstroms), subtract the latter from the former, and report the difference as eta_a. 15.37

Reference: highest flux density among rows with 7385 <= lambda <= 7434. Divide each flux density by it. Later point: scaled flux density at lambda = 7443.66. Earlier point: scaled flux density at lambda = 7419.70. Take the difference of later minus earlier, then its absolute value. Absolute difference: 0.011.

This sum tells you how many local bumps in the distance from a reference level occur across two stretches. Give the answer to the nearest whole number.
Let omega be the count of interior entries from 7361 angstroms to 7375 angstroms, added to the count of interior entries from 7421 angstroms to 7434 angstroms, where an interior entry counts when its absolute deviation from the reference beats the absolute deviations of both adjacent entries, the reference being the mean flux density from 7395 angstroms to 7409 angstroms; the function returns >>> 4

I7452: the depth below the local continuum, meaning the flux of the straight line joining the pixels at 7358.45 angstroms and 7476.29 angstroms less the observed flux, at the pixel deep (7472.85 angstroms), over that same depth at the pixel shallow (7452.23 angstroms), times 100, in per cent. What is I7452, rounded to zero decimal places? -13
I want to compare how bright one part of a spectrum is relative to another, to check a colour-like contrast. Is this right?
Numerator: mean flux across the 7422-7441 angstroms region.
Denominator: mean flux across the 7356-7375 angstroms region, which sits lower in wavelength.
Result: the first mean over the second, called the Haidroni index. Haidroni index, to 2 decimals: 0.98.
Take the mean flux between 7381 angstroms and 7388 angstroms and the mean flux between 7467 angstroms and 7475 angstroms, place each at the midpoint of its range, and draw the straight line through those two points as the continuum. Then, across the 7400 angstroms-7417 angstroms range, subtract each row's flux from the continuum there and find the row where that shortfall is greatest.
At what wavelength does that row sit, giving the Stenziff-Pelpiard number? 7406.04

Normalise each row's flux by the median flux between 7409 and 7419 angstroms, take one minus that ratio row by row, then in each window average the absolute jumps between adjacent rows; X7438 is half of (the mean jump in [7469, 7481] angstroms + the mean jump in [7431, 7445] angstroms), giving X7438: 0.0143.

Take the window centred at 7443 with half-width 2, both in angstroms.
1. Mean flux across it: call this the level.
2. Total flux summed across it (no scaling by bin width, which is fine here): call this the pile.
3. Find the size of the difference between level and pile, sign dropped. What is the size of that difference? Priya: 9.48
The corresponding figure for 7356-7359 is 9.86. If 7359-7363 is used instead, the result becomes 9.84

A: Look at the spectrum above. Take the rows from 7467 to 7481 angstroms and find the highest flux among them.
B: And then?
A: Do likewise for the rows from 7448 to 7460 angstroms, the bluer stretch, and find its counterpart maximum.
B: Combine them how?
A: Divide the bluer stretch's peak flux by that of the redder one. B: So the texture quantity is 0.96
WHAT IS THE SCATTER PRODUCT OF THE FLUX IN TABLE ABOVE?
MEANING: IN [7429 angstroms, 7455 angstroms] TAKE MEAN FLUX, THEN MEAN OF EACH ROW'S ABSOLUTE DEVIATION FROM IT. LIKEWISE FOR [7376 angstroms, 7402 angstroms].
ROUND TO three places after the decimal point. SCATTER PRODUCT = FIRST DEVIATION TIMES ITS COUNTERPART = 0.021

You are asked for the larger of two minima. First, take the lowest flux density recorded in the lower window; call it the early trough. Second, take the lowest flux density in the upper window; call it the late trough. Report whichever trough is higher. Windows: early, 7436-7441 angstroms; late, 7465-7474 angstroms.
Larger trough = 9.51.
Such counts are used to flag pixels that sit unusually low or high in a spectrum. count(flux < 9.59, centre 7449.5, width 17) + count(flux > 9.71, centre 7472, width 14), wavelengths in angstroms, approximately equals 12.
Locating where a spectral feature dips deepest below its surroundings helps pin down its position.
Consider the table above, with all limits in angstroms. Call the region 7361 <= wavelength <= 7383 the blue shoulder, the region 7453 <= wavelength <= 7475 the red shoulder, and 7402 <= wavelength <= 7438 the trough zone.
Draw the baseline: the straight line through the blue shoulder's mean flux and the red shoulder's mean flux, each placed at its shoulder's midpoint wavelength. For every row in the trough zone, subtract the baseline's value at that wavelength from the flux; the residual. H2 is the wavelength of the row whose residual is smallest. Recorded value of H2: 7426.54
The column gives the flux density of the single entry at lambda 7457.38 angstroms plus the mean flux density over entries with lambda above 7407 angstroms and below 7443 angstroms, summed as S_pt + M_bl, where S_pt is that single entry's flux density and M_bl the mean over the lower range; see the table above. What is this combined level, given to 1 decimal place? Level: 18.8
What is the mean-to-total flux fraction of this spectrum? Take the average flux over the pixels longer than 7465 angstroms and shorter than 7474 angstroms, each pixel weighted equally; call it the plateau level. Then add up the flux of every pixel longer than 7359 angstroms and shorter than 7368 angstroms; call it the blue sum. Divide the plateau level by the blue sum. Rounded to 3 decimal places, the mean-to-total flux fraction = 0.193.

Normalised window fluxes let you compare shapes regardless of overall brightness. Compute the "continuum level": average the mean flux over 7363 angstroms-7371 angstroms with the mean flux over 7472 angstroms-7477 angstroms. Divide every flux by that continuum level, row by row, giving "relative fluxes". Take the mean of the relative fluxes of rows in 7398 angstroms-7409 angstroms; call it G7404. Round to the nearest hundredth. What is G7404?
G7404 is 0.99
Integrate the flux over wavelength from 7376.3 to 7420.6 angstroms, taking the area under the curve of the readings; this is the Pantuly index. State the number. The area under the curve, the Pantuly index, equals 430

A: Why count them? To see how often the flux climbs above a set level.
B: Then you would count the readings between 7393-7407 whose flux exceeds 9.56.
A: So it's 6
